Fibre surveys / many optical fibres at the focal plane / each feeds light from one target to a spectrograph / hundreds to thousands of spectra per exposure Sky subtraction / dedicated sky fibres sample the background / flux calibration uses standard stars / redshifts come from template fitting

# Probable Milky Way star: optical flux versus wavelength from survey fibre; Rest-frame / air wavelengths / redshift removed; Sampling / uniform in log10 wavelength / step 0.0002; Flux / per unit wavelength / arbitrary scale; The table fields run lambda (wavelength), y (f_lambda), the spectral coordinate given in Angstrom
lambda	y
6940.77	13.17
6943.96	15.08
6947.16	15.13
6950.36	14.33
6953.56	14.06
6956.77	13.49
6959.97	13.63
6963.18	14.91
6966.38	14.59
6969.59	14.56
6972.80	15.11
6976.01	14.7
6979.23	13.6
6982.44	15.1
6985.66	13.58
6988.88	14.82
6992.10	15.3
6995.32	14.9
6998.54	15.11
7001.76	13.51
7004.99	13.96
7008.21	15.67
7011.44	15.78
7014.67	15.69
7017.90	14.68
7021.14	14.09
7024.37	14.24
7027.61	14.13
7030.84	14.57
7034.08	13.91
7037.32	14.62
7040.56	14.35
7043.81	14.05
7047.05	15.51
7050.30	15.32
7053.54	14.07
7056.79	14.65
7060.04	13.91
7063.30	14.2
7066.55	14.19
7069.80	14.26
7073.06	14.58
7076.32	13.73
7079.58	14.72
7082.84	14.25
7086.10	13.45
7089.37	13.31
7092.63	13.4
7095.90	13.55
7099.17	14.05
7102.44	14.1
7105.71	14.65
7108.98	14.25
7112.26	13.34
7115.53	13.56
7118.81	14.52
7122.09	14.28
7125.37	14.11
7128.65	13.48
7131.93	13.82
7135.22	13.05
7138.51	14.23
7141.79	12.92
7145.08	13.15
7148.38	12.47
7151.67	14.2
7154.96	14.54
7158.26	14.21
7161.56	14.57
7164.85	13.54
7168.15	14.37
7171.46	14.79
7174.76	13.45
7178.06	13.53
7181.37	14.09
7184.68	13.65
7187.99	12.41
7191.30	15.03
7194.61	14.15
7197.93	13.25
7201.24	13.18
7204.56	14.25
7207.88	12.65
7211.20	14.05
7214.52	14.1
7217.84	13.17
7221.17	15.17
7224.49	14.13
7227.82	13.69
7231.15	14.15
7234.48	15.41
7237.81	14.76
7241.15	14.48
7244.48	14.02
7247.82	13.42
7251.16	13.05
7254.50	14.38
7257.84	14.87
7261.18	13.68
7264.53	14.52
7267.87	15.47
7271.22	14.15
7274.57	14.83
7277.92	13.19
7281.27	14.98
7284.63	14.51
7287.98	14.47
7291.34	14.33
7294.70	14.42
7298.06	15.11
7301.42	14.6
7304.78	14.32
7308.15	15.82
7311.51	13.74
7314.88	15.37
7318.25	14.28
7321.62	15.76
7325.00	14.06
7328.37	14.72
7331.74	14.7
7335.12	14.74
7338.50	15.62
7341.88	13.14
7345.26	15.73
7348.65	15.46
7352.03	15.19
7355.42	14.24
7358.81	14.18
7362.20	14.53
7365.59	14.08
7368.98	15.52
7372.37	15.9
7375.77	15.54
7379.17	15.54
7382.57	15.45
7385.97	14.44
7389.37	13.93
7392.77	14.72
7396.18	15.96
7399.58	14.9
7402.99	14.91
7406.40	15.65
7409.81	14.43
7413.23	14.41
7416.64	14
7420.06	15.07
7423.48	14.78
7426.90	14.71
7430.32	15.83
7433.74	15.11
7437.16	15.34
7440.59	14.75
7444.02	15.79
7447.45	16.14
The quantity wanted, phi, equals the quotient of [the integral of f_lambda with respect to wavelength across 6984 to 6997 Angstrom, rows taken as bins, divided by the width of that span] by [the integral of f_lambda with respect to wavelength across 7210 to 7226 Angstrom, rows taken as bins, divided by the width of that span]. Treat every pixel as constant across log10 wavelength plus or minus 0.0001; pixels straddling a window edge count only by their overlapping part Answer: 1.04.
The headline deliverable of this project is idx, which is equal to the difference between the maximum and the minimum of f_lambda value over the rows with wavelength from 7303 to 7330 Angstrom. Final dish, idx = 2.1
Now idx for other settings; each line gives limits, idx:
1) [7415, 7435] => 1.8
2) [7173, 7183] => 0.6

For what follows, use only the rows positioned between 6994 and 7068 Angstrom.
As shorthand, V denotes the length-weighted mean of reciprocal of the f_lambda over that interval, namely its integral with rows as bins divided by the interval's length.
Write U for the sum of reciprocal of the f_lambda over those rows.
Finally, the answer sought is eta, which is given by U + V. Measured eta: 1.65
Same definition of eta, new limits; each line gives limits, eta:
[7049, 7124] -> 1.70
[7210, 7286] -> 1.69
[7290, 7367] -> 1.64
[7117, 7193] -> 1.74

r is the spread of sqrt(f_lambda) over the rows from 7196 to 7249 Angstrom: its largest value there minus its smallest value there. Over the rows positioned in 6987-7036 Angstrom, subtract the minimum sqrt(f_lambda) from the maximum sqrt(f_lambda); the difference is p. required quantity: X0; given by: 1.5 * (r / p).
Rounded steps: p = 0.30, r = 0.37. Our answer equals 1.86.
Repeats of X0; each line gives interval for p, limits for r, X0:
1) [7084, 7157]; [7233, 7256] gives 1.59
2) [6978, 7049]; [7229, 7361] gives 1.84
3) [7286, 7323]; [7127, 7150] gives 1.34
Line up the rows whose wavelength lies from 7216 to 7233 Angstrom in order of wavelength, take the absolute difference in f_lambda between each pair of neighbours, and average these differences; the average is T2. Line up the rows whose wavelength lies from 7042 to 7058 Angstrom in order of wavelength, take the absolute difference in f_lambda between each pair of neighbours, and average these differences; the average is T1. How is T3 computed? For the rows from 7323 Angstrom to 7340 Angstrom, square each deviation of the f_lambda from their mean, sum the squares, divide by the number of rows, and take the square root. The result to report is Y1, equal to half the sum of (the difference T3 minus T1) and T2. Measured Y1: 0.31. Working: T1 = 0.9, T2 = 1.0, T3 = 0.50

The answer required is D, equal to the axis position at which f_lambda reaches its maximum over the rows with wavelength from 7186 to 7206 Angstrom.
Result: 7191.30 Angstrom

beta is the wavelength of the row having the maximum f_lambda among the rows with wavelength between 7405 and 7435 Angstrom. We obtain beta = 7430.32 Angstrom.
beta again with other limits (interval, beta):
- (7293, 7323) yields 7308.15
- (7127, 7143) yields 7138.51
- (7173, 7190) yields 7181.37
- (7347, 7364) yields 7348.65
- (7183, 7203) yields 7191.30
